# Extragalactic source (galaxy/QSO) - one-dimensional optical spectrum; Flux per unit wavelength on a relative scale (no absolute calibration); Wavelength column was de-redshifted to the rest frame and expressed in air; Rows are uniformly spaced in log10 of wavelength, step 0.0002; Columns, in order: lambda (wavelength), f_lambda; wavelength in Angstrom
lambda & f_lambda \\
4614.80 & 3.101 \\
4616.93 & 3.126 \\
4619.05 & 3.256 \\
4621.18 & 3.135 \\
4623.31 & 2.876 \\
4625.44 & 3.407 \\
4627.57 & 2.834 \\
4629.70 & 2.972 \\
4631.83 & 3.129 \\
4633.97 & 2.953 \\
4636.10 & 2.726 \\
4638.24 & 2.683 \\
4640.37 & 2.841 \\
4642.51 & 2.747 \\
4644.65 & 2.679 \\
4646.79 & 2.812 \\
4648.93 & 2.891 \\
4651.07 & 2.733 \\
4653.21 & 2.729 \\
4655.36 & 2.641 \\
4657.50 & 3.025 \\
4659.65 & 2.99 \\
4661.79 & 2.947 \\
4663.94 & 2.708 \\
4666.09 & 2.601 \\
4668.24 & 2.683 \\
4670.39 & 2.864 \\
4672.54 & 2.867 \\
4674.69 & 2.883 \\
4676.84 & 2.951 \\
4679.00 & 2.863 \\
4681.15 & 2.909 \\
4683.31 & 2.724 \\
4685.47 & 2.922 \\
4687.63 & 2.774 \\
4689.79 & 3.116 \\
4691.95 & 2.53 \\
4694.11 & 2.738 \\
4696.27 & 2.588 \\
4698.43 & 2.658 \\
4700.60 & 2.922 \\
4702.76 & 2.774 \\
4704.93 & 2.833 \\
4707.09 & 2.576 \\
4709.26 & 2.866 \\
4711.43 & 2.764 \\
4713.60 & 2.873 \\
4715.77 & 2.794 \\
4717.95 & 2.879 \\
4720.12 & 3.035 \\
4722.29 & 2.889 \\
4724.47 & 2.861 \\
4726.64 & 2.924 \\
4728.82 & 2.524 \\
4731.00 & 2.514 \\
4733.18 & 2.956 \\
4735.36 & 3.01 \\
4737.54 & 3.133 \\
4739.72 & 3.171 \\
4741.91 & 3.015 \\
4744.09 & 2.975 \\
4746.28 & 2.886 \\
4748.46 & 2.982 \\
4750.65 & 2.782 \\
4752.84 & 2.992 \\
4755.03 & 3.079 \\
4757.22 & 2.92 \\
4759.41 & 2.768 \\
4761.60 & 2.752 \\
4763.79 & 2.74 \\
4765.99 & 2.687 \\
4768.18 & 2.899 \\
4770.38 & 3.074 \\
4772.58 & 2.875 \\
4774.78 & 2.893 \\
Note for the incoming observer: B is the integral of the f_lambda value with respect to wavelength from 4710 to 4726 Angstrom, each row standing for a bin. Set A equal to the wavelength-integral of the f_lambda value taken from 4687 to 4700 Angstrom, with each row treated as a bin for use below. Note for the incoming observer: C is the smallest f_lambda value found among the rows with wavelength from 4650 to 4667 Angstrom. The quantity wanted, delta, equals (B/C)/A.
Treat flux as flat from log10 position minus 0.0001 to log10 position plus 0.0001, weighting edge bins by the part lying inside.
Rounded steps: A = 36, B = 46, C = 2.601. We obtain 0.50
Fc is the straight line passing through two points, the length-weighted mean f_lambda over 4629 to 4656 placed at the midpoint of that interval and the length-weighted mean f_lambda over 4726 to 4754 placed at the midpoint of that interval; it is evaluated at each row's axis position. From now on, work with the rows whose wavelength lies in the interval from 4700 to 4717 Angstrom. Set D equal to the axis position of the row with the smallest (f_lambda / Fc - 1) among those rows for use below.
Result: 4707.09 Angstrom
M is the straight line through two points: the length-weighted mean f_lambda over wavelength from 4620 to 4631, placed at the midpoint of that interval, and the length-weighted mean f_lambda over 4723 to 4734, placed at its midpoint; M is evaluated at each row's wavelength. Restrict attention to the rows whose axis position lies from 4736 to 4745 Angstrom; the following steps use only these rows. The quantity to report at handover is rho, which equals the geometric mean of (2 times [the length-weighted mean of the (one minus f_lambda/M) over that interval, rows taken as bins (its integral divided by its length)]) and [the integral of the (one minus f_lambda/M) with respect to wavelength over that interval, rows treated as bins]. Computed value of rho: 0.55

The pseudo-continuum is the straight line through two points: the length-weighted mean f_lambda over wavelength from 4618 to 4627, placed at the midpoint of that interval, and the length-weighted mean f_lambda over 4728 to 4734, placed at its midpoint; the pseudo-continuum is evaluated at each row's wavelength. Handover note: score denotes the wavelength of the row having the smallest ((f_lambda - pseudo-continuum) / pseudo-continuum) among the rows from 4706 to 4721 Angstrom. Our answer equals 4707.09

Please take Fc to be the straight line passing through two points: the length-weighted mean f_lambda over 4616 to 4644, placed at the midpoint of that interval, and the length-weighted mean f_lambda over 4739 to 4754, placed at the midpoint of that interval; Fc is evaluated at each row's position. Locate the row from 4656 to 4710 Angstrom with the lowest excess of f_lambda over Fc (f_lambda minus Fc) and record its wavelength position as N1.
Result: 4691.95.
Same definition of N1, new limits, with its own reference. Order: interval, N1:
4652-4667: 4666.09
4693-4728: 4707.09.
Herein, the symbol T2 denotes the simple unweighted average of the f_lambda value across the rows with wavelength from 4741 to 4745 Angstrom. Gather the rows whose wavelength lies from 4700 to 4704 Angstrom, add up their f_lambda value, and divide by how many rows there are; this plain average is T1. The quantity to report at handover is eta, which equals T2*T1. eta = 8.5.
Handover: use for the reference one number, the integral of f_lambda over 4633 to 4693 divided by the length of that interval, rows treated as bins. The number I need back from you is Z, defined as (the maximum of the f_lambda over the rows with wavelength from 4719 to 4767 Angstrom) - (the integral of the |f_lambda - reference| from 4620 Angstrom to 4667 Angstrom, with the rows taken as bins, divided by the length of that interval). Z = 3.02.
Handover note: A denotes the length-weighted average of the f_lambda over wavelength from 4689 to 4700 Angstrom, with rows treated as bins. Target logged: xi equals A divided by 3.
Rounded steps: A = 2.72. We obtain 0.908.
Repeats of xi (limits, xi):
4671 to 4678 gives 0.966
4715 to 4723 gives 0.968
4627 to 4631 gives 0.976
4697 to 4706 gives 0.929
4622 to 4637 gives 0.997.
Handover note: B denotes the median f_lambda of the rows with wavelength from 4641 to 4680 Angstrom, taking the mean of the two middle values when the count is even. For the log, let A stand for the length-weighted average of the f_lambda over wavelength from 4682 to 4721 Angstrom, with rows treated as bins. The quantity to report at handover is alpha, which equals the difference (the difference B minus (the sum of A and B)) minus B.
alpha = -5.63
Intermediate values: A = 2.80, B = 2.84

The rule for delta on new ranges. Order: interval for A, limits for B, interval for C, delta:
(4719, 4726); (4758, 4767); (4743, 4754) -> 0.43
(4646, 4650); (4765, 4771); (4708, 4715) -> 0.55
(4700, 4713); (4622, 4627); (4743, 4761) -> 0.15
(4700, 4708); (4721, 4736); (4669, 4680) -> 0.66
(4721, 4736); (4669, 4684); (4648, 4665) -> 0.39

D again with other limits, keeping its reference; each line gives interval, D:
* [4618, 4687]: 4666.09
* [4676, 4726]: 4691.95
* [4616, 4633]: 4627.57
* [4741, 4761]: 4759.41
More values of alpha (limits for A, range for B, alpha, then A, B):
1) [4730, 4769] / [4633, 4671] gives -5.64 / 2.90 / 2.74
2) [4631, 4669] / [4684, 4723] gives -5.62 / 2.81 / 2.81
